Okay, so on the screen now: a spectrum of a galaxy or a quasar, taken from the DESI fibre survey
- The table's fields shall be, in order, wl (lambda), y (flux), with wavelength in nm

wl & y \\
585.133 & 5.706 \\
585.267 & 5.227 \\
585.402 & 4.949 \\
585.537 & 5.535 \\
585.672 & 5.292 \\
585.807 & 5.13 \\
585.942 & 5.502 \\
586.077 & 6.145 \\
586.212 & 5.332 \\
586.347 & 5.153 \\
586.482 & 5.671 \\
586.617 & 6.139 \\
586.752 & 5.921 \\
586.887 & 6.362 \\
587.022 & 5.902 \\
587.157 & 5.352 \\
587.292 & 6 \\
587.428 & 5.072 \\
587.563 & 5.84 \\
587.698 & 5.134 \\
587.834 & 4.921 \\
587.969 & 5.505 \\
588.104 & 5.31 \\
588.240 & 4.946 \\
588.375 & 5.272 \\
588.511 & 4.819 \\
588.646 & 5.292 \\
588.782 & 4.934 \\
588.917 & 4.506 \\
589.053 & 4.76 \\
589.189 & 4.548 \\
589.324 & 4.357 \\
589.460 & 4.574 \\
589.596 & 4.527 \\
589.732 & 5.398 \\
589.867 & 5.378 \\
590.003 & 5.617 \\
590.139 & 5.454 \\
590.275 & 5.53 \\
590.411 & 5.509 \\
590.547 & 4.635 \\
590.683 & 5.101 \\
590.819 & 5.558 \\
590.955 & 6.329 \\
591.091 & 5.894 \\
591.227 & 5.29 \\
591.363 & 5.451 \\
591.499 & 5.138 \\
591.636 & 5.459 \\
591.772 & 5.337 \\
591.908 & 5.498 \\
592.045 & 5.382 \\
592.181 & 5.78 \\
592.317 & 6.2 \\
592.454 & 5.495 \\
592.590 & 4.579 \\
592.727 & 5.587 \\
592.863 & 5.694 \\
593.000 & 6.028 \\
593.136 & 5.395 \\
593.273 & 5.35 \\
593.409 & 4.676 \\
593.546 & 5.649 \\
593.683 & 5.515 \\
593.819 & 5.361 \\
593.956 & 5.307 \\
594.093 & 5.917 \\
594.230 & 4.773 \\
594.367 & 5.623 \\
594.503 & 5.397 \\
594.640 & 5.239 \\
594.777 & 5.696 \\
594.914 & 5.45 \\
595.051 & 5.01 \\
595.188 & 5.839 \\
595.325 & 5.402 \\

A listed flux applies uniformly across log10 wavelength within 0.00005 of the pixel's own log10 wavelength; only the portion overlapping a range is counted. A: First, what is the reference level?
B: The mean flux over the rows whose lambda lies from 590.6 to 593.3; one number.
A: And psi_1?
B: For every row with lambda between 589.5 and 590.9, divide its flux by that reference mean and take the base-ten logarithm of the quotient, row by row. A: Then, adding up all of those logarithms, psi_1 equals -0.22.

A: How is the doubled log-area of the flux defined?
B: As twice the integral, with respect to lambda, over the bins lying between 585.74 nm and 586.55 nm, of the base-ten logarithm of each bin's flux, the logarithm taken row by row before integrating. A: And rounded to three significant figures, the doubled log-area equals 1.20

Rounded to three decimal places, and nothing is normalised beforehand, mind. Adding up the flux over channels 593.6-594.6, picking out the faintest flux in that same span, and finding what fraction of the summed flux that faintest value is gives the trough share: 0.126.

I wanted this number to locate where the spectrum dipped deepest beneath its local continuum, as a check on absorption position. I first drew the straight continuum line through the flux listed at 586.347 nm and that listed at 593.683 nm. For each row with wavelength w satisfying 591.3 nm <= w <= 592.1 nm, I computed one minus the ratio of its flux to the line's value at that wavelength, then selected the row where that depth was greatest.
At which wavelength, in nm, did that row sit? 591.499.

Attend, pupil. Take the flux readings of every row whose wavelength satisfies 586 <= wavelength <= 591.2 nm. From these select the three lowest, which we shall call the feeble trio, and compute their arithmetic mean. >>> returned 4.46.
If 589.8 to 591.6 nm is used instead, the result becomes 4.96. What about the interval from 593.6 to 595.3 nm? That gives 5.01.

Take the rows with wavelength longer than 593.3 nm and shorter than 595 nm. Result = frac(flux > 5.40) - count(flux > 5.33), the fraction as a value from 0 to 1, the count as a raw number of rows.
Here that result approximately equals -7.5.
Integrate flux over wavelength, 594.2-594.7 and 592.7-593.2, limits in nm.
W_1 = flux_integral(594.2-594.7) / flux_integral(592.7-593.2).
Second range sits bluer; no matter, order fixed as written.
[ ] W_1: 0.93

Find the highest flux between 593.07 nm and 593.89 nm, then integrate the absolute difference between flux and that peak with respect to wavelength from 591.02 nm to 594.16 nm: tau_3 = 1.0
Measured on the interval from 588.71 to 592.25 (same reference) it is 1.8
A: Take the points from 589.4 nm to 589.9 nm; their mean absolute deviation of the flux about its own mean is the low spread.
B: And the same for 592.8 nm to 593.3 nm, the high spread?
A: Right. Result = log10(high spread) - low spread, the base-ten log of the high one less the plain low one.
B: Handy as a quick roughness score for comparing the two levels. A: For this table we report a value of -1.03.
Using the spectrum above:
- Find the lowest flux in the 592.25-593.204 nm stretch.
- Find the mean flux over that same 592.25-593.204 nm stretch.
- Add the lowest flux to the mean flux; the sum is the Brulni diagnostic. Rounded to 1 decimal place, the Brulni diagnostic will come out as 10.1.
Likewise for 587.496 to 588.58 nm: 10.0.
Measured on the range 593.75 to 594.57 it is 10.2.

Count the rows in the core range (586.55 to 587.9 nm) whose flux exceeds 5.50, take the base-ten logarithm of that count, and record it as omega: 0.8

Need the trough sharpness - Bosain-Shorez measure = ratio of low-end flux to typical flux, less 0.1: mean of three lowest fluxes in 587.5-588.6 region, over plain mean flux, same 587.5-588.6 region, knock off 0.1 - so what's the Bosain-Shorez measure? 0.838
